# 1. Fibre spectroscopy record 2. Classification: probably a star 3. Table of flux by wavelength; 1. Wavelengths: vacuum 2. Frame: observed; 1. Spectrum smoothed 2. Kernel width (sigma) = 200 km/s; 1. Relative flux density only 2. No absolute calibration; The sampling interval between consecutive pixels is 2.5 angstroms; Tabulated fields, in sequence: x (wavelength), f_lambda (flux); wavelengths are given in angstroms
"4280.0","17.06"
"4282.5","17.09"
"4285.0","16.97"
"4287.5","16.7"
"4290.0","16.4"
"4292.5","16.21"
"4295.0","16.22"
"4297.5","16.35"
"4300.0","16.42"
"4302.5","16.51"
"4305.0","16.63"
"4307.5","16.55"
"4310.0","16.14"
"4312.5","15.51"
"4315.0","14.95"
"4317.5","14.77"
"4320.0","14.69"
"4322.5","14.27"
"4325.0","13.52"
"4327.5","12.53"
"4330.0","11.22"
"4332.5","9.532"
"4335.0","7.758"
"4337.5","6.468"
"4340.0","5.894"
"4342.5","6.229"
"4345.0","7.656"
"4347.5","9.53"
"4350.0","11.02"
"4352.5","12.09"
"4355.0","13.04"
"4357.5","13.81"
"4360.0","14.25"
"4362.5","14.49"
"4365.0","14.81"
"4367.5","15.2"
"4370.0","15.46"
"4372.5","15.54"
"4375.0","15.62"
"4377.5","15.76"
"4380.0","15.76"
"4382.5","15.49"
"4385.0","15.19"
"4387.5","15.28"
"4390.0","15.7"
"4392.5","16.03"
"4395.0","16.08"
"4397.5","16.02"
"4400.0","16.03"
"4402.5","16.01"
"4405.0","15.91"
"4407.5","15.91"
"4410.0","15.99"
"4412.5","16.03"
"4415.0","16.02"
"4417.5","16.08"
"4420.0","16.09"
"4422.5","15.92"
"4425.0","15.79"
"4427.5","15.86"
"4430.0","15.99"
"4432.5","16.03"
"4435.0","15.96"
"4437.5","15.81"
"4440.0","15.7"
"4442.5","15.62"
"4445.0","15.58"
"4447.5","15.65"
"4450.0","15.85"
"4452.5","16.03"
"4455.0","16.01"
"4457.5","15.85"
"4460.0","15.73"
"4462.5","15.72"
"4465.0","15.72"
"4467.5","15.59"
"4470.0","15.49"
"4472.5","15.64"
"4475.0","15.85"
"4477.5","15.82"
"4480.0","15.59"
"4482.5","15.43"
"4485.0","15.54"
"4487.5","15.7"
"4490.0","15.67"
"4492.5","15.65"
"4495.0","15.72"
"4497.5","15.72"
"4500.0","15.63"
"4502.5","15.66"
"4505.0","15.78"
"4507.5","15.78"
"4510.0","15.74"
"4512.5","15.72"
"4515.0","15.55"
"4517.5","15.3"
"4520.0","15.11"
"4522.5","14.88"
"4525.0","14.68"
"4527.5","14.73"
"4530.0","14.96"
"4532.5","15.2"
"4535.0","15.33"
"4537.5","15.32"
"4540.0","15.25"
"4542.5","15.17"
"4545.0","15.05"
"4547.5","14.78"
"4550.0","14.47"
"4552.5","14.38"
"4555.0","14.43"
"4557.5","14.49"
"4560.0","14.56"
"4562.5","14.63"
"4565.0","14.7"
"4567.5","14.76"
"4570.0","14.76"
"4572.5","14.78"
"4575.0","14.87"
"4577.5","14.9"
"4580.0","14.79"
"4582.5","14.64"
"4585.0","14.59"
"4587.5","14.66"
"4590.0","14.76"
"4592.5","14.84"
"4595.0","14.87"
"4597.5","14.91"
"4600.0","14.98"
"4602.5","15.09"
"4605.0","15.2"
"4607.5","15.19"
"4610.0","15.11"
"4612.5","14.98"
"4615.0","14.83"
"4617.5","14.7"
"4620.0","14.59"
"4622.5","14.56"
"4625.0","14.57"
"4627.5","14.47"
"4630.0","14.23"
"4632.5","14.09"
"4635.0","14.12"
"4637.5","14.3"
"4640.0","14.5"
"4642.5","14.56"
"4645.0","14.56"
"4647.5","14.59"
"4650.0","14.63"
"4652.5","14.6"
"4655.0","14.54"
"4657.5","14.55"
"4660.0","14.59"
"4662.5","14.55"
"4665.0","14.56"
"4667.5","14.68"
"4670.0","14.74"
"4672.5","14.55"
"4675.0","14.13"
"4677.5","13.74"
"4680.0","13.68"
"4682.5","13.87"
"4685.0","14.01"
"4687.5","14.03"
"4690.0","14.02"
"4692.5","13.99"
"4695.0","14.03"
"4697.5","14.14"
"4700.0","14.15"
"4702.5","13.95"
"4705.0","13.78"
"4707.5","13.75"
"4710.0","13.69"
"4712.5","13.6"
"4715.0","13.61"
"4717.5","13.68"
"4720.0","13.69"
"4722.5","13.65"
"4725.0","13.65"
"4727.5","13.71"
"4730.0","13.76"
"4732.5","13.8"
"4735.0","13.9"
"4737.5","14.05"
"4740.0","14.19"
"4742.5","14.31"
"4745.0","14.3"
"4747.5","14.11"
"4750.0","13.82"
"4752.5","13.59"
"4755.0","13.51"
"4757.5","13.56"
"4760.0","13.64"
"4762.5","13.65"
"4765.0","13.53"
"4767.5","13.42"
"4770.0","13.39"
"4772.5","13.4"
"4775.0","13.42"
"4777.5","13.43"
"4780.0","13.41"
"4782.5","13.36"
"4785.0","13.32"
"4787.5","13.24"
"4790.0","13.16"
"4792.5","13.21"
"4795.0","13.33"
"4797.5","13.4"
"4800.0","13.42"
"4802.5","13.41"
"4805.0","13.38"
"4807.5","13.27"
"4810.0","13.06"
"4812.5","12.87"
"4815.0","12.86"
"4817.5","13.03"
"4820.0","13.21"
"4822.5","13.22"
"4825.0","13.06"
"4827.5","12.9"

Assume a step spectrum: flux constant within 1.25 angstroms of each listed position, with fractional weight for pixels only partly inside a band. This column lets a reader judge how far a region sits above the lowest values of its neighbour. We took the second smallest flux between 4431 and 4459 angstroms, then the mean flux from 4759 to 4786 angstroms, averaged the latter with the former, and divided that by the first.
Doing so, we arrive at 0.931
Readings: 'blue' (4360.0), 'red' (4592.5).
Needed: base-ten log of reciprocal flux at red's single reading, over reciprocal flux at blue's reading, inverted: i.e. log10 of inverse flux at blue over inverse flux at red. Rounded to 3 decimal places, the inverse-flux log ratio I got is 0.018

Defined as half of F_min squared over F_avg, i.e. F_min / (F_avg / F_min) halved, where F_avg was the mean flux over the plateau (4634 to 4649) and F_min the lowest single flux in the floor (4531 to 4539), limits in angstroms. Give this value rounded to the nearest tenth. 8.0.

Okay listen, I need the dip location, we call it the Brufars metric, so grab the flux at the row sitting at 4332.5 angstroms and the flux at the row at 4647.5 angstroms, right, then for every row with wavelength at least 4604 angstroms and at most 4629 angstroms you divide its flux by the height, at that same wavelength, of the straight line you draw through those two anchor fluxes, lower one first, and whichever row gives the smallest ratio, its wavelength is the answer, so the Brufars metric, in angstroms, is 4627.5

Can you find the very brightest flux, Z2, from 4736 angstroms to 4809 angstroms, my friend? 14.31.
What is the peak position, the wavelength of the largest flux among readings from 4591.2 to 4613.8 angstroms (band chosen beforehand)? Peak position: 4605.0 angstroms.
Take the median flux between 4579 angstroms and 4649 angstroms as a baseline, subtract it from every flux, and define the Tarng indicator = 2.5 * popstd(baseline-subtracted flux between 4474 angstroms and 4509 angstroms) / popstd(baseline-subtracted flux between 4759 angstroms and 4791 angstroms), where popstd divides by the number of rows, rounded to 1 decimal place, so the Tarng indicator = 2.1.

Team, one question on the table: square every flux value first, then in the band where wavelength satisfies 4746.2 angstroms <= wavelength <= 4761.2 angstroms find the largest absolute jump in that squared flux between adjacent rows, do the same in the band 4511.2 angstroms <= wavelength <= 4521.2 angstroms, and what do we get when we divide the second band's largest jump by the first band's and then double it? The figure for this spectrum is 1.9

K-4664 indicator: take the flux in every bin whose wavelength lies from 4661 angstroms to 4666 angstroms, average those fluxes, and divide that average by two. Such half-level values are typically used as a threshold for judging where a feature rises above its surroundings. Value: 7.3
